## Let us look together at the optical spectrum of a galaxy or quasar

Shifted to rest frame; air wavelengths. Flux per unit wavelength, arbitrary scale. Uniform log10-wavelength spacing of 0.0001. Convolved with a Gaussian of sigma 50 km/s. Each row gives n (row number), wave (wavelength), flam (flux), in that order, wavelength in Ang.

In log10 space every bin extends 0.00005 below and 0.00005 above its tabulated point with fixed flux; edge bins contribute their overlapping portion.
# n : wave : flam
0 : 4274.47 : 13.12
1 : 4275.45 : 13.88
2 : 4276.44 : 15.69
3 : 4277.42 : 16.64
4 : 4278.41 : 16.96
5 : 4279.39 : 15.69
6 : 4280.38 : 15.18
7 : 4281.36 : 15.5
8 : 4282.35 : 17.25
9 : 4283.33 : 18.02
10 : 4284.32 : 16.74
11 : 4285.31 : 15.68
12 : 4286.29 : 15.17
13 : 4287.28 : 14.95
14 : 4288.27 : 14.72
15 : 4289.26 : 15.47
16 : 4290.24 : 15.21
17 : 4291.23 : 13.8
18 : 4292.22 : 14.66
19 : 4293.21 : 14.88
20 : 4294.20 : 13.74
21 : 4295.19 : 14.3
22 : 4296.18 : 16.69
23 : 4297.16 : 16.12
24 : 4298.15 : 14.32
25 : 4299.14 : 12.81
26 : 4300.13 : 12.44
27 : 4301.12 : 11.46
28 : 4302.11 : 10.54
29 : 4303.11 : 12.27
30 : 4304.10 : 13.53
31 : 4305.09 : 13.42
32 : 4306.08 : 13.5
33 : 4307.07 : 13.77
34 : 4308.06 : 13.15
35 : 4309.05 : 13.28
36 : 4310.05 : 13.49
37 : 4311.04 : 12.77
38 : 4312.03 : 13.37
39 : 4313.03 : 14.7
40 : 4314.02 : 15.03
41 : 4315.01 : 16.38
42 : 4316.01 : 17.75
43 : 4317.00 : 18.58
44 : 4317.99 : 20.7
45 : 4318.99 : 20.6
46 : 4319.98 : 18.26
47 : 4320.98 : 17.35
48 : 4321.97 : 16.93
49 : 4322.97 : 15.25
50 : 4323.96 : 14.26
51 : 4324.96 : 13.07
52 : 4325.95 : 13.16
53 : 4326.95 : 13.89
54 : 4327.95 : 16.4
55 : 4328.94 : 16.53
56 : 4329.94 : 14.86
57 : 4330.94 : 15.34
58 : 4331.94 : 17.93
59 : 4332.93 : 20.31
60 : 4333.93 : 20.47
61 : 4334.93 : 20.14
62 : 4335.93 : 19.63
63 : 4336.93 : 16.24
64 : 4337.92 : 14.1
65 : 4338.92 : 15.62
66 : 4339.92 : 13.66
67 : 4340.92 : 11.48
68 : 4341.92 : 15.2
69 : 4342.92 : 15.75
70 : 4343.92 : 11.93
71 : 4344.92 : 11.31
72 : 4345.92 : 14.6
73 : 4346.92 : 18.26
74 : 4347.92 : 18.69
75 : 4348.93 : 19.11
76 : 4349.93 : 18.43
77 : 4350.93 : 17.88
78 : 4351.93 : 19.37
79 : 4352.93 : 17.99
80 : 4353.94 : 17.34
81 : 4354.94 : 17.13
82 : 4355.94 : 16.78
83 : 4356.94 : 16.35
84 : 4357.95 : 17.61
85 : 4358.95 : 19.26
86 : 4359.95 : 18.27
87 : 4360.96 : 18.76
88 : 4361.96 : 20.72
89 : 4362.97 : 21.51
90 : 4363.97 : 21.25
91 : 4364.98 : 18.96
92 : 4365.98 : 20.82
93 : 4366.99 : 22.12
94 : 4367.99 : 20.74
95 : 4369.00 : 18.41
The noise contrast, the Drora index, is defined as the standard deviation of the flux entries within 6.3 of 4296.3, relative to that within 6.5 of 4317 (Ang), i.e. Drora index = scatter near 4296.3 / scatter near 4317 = 0.70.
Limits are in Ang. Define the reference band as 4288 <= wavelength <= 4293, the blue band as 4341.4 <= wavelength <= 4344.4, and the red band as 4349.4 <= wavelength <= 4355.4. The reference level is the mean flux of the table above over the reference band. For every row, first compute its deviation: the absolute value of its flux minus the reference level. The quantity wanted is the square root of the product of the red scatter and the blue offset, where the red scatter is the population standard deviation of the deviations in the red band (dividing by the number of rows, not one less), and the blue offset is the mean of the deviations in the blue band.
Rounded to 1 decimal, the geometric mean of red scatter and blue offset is 1.0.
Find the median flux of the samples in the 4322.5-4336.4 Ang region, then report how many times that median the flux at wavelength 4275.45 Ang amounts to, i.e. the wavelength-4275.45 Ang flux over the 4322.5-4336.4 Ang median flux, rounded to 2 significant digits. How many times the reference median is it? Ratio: 0.87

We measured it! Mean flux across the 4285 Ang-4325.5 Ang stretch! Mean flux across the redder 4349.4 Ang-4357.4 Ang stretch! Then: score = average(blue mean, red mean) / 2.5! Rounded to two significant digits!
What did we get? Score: 6.5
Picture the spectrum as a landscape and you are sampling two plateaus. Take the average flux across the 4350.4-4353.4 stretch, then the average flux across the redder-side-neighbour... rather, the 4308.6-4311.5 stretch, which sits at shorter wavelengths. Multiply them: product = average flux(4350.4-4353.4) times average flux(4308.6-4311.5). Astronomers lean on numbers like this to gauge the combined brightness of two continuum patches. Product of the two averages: 243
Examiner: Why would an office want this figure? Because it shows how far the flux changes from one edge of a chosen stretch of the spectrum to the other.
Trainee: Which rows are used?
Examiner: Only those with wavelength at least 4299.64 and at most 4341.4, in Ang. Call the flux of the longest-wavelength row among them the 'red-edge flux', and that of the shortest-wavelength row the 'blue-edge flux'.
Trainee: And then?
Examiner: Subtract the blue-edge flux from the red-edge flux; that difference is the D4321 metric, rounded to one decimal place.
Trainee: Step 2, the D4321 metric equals -1.0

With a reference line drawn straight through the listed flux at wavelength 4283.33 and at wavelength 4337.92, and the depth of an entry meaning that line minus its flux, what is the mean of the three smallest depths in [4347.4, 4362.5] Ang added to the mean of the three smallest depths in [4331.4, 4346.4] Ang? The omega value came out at -13.0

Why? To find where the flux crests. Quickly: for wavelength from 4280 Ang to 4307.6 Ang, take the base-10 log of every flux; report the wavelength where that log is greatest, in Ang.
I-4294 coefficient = 4283.33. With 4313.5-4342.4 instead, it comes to 4317.99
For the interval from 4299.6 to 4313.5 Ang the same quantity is 4313.03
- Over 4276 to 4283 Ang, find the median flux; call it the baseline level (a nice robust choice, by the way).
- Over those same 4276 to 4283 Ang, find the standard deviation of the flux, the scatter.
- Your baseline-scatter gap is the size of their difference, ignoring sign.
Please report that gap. 14.9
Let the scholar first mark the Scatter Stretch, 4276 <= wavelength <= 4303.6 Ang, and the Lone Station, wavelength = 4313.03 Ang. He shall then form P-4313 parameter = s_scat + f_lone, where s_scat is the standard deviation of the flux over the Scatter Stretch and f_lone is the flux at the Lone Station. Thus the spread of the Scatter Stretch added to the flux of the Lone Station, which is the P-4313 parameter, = 16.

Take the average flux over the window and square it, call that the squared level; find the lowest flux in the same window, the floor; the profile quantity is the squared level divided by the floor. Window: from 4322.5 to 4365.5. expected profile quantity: 25.1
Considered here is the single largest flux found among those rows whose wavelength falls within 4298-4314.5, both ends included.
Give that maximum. 15.03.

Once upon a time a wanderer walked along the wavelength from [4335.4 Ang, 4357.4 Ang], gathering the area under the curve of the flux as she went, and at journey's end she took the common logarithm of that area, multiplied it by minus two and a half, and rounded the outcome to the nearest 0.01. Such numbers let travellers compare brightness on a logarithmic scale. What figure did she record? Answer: -6.38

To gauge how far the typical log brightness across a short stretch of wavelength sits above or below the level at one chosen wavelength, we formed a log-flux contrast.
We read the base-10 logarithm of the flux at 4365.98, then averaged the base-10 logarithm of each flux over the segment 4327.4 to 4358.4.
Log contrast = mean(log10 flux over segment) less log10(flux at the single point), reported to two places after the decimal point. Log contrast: -0.10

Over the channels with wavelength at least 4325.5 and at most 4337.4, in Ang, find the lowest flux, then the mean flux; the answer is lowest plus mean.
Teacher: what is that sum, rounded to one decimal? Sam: 30.2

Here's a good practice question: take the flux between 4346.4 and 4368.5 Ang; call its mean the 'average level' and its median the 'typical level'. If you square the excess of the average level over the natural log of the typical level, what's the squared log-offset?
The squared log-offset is 257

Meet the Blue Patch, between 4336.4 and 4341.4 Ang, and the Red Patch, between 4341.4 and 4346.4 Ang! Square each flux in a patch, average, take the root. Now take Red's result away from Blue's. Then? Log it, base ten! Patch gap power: -0.35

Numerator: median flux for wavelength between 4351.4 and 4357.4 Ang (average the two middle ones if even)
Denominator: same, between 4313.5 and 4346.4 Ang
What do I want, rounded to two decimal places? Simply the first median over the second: 1.09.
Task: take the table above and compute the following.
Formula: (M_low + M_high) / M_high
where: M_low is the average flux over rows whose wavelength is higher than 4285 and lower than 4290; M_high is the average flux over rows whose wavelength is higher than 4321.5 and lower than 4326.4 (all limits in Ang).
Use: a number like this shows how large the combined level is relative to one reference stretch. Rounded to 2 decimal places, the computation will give 2.05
